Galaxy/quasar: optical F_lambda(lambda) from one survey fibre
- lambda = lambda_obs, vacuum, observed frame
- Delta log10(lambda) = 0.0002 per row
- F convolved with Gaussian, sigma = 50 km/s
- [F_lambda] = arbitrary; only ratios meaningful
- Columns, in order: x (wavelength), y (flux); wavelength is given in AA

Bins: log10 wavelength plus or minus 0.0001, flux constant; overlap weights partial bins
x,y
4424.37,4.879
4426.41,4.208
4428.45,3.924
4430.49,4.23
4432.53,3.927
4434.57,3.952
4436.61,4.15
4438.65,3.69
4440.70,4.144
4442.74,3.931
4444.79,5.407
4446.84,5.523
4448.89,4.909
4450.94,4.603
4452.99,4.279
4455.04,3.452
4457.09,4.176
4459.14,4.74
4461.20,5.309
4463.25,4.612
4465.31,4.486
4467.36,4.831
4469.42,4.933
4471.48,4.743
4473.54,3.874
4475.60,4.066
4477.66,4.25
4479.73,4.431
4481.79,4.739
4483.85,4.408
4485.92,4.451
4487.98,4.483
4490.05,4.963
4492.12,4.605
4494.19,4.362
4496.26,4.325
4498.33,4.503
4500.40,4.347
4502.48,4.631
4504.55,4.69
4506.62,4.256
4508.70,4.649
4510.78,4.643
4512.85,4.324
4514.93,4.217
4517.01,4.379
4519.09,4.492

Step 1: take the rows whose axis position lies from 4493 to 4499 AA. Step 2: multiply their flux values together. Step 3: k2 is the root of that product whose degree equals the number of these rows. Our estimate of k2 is 4.40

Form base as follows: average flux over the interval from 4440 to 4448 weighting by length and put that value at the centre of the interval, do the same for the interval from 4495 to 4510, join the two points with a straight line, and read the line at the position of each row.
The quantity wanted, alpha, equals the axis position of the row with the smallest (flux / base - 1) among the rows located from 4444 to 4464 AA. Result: 4455.04 AA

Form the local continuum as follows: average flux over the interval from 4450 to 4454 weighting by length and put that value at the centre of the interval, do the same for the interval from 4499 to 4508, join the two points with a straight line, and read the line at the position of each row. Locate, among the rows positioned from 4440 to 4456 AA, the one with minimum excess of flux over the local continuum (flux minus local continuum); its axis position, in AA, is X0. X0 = 4455.04 AA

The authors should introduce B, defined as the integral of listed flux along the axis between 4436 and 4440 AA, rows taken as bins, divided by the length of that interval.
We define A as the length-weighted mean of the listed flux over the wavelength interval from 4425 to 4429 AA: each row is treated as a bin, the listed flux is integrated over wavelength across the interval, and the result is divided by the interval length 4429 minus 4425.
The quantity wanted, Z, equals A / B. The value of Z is 1.06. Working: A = 4.2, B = 3.91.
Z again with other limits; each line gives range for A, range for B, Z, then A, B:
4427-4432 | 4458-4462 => 0.82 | 4.1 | 4.98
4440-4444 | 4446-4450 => 0.79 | 4.1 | 5.19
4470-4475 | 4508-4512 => 0.94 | 4.3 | 4.64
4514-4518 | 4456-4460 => 0.97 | 4.3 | 4.44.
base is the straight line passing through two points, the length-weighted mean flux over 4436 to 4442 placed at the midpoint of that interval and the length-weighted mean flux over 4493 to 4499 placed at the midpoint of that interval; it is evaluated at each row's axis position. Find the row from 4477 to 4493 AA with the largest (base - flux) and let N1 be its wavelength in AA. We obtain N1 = 4477.66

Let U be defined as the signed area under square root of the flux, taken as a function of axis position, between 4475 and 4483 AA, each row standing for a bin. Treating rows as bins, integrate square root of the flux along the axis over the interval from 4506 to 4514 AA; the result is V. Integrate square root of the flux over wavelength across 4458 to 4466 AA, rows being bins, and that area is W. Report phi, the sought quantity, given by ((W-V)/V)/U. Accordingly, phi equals 0.002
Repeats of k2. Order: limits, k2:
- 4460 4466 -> 4.79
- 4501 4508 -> 4.52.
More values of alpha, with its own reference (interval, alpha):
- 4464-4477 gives 4473.54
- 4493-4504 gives 4496.26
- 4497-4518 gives 4506.62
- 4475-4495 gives 4475.60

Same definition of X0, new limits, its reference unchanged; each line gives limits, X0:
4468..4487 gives 4473.54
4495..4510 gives 4506.62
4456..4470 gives 4457.09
